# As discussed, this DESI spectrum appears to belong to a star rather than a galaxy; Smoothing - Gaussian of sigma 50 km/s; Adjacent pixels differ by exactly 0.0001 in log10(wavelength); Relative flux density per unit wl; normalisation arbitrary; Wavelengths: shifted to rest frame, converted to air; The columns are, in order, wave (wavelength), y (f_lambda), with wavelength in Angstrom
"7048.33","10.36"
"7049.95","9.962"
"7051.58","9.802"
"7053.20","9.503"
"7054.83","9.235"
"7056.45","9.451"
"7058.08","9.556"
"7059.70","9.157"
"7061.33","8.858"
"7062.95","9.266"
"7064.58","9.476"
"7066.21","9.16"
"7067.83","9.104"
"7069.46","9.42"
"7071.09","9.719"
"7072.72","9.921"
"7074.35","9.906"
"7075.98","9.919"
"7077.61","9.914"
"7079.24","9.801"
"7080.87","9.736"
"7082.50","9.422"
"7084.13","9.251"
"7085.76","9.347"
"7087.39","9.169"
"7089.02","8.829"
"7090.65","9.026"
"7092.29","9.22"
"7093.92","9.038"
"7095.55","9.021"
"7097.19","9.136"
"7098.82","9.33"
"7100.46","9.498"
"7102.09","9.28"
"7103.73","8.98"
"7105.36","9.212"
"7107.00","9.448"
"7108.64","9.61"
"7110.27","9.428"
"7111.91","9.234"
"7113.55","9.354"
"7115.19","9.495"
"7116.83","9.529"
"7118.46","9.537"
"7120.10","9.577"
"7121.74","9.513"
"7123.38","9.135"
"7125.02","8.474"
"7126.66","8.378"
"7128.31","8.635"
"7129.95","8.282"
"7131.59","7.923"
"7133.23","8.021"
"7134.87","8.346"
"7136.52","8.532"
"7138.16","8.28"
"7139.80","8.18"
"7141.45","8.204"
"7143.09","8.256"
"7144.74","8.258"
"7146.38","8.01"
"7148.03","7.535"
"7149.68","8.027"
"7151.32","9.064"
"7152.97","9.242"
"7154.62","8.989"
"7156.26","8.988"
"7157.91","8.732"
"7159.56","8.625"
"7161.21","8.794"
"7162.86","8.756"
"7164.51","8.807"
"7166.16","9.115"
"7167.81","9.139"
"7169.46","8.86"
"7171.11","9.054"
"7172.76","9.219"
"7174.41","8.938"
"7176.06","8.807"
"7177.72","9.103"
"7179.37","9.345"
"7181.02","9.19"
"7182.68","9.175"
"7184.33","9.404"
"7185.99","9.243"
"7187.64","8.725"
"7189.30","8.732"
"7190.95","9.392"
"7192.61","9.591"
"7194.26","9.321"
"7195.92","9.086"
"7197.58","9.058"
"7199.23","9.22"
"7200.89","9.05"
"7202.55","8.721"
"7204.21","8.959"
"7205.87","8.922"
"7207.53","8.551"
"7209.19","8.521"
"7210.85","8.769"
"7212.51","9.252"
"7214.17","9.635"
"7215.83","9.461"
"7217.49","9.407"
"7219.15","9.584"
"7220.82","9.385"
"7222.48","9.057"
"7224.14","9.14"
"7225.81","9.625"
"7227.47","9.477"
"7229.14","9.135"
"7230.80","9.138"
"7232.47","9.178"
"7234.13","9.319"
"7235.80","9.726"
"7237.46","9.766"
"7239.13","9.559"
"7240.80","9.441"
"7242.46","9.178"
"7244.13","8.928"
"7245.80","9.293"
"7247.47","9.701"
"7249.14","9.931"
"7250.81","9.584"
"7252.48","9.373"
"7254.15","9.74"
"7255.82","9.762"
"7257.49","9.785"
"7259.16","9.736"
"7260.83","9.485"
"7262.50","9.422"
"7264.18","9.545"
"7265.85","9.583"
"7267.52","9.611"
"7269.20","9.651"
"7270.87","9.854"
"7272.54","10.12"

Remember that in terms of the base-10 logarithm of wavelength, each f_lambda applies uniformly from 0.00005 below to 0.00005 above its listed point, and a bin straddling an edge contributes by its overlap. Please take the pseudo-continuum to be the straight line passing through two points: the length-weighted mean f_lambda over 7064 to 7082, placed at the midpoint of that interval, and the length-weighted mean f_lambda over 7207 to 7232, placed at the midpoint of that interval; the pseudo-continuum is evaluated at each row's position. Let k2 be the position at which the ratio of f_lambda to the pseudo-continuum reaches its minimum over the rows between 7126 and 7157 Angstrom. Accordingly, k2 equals 7148.03 Angstrom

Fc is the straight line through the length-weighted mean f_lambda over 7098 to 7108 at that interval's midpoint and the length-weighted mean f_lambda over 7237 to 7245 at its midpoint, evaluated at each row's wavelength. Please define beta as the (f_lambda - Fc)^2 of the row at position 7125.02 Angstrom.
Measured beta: 0.69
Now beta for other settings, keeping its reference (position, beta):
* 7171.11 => 0.07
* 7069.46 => 0.02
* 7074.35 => 0.39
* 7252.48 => 0.00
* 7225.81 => 0.08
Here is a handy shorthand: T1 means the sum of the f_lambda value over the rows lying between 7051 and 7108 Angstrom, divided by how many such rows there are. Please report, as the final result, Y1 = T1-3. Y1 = 6.37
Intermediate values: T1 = 9.4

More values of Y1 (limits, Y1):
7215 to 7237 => 6.36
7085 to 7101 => 6.16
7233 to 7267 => 6.54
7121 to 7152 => 5.37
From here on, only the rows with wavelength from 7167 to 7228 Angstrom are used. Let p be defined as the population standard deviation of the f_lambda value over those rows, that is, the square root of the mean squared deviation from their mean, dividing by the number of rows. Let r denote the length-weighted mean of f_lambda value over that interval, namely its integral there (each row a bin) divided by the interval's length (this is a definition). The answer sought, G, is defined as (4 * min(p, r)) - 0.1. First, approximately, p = 0.29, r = 9.14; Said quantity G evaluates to 1.1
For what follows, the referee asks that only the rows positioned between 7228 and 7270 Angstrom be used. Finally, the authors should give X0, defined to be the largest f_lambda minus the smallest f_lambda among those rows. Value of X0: 1.00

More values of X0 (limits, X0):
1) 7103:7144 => 1.69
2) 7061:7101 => 1.09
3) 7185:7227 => 1.11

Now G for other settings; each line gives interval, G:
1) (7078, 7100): 1.0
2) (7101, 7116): 0.6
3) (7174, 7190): 0.8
